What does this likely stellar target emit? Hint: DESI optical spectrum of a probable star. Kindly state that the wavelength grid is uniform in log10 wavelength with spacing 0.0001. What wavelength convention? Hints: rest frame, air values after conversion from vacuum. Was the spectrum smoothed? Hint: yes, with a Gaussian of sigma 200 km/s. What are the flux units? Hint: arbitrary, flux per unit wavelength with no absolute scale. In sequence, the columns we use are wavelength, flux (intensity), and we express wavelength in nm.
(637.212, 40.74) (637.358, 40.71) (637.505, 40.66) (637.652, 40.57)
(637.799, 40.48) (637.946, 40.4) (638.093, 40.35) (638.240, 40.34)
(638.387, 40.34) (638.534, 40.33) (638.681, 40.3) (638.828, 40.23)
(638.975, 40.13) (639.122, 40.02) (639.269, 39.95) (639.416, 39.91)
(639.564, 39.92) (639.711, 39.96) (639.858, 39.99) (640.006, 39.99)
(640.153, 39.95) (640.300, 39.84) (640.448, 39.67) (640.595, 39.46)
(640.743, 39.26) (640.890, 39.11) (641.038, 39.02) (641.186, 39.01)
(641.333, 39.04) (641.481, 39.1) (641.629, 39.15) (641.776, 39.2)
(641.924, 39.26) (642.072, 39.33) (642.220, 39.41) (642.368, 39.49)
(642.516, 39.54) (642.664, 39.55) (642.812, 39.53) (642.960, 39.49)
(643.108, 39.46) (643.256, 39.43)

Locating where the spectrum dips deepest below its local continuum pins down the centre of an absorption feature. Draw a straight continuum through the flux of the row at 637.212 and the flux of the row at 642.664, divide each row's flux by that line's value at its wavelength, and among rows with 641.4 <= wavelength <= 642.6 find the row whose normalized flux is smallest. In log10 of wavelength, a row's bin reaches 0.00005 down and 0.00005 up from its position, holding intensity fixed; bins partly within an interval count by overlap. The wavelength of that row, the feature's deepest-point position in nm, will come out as 641.481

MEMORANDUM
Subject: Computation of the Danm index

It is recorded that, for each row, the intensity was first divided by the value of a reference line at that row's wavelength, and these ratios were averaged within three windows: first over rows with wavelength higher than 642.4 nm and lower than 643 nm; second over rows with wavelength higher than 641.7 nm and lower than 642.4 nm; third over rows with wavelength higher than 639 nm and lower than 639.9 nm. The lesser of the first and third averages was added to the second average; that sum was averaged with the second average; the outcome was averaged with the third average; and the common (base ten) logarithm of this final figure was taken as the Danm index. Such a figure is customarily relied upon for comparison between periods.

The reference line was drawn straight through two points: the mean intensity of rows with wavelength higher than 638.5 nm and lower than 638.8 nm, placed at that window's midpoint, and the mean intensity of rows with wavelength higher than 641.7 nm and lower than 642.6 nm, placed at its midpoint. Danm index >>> 0.0959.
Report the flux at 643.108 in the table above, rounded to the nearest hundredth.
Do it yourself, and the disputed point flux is 39.46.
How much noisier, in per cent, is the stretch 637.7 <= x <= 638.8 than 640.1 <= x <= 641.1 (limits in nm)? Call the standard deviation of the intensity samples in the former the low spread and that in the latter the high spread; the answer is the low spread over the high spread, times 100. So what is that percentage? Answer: 17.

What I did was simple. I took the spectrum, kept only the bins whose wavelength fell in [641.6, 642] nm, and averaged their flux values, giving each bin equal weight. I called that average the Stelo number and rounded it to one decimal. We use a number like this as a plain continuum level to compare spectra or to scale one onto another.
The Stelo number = 39.2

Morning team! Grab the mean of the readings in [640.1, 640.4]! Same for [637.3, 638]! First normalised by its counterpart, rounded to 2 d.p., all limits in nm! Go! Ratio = 0.98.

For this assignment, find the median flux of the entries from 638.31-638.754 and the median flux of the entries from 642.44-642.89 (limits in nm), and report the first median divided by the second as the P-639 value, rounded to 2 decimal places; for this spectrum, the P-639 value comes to 1.02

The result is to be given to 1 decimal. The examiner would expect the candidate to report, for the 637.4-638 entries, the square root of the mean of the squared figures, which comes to 40.5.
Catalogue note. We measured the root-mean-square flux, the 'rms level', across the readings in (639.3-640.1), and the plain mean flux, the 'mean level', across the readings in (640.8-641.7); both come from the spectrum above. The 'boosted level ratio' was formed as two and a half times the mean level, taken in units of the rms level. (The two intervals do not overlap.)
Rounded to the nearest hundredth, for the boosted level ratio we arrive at 2.44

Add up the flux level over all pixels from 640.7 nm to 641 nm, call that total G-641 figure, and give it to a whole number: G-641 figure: 78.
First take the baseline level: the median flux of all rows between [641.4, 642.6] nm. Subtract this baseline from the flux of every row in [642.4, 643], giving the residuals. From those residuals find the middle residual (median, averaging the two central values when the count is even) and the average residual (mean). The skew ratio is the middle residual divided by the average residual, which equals 1.03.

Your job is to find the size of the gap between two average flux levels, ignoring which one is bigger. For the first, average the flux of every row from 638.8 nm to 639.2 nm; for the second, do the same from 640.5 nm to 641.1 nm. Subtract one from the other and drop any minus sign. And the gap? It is 0.91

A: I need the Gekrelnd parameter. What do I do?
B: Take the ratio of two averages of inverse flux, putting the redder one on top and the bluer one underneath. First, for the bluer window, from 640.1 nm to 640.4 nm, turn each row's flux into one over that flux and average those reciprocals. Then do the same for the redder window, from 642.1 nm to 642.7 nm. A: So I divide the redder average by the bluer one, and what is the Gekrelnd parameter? 1.010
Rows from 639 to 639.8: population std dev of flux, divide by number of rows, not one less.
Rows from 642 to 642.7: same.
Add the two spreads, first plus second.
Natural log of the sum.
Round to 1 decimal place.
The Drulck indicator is -2.1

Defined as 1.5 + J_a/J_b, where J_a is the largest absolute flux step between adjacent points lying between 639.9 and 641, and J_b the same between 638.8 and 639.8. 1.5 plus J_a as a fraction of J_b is 3.4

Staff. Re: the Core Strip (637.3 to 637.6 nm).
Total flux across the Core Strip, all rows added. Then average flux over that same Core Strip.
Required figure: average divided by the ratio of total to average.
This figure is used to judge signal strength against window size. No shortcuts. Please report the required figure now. 20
